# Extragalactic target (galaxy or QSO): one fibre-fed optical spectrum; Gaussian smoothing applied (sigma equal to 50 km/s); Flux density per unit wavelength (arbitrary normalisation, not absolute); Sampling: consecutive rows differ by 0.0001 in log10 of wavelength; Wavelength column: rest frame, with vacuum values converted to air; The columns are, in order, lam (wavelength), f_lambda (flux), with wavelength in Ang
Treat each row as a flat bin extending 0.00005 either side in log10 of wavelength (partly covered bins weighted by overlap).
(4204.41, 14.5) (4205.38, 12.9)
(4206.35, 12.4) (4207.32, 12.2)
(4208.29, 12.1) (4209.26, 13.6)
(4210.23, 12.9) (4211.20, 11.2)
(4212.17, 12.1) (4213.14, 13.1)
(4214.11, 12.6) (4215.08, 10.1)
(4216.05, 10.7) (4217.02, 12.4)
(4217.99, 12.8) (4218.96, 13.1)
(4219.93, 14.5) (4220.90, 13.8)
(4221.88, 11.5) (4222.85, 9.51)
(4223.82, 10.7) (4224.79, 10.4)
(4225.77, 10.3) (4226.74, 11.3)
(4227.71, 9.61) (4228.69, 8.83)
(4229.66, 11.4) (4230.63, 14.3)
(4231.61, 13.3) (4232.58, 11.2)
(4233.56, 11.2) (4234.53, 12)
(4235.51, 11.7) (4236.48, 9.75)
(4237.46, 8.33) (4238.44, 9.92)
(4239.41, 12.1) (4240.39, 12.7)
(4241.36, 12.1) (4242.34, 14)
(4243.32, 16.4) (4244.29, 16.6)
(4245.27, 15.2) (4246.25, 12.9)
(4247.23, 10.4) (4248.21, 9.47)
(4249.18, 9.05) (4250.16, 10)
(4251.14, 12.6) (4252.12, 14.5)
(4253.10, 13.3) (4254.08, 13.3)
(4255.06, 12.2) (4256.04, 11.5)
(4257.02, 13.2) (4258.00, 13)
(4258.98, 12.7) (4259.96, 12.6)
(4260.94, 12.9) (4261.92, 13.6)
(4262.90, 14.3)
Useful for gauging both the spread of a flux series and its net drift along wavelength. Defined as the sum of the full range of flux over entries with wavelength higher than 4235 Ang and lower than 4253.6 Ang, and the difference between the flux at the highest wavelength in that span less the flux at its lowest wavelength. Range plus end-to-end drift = 10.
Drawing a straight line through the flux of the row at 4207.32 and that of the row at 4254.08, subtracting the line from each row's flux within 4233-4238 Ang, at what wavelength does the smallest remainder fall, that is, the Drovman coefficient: 4237.46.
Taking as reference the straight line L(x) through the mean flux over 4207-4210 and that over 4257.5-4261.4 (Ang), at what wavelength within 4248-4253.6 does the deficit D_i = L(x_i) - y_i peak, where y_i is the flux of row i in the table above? 4249.18 Ang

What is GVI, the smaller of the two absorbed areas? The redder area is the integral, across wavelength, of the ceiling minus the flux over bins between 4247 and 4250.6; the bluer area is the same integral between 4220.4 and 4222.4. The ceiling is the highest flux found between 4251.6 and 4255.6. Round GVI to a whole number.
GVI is 4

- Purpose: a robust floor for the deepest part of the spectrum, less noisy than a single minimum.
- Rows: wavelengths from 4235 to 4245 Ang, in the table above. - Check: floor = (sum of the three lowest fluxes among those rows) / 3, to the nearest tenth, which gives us 9.3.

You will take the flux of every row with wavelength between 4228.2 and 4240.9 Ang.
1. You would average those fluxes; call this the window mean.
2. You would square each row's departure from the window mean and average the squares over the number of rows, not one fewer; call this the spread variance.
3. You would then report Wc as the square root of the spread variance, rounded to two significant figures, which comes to 1.7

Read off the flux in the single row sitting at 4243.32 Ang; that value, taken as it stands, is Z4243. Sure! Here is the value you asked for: 16.4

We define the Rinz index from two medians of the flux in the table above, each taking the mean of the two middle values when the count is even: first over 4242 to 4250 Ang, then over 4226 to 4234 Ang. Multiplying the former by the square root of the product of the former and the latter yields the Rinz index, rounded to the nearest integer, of 165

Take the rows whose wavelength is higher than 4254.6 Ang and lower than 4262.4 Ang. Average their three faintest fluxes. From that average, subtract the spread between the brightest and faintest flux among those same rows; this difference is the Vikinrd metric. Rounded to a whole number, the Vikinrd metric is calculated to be 10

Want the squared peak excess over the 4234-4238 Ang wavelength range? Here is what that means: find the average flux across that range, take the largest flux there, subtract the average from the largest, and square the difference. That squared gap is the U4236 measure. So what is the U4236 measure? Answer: 2.4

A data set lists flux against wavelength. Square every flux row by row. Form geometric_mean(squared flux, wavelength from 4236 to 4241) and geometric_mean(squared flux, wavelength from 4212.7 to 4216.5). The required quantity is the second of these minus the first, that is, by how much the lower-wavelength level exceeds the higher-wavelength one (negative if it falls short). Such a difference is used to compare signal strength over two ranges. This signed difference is 25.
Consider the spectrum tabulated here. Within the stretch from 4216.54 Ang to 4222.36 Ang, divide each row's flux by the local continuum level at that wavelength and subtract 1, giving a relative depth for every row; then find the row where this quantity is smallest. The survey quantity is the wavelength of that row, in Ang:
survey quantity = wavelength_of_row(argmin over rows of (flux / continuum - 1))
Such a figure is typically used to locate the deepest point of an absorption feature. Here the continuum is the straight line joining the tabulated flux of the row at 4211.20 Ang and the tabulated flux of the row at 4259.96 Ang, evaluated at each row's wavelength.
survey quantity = 4221.88 Ang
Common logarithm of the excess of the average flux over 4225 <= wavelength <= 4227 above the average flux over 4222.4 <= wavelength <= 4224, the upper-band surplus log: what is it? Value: -0.2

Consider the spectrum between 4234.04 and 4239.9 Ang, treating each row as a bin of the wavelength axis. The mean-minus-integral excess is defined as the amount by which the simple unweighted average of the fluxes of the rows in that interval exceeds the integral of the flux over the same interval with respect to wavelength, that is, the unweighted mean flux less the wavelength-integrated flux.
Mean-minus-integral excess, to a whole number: -52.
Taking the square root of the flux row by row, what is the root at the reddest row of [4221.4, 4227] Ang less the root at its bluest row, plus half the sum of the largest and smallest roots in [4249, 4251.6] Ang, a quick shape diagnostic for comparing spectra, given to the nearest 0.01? 3.25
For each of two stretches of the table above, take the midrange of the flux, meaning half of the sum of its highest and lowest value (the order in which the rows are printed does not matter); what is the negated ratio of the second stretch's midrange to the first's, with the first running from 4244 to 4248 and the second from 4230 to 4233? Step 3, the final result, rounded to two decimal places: -0.94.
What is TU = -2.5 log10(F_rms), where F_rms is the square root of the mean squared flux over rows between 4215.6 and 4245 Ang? -2.70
